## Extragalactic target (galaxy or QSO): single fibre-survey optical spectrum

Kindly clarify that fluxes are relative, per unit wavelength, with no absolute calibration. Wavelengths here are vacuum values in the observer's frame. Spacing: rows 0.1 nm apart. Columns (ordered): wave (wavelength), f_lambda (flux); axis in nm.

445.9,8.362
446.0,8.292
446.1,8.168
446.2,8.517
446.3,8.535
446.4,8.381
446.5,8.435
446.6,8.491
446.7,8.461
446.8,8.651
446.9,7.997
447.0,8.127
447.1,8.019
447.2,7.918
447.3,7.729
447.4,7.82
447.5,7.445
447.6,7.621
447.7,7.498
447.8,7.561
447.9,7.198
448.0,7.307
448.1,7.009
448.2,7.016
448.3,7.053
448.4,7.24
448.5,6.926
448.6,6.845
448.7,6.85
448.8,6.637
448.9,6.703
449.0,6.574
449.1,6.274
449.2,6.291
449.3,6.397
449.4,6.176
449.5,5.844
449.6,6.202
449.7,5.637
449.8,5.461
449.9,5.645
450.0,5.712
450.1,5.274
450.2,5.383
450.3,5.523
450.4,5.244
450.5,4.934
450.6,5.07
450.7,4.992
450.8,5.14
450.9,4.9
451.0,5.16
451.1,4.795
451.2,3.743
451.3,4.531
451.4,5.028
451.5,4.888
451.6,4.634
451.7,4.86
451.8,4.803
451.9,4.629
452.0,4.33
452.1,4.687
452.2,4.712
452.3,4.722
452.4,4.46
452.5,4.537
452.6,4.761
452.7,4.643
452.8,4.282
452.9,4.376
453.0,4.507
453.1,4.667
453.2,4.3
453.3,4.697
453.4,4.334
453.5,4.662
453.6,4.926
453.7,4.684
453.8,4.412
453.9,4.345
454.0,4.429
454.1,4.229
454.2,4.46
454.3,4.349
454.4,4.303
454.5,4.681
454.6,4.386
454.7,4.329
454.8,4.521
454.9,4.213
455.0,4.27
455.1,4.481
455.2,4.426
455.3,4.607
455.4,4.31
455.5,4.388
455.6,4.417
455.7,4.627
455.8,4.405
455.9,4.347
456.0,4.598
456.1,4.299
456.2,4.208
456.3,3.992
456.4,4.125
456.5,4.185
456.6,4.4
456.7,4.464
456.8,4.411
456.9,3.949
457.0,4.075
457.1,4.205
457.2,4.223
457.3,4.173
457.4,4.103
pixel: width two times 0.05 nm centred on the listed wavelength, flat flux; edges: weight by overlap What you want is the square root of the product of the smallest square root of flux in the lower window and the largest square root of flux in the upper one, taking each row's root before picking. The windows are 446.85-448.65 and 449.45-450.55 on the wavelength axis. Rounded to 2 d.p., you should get 2.55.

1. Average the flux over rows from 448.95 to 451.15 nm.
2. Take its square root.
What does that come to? 2.36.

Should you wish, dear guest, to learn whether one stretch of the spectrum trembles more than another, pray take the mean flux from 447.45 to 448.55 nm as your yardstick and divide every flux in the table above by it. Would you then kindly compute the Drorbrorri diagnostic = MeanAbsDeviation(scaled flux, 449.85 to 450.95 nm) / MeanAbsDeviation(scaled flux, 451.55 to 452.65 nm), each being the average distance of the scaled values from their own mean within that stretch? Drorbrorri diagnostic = 1.9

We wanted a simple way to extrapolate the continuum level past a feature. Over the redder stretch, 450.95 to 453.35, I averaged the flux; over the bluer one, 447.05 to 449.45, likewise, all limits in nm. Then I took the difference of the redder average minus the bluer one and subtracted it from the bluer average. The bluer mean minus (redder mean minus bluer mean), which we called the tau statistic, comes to 9.6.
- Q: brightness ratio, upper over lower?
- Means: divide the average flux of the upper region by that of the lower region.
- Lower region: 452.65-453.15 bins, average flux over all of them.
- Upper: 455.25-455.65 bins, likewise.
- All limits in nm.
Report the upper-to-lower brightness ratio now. 0.99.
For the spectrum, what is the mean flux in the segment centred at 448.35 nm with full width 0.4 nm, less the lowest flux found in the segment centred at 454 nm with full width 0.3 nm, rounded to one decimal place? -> 2.8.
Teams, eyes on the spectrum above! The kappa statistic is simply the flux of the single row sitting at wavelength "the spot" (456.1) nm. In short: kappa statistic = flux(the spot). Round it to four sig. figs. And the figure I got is 4.299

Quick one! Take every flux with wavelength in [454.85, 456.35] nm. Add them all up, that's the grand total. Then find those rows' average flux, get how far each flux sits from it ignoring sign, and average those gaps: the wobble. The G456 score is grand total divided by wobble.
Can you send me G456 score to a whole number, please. 508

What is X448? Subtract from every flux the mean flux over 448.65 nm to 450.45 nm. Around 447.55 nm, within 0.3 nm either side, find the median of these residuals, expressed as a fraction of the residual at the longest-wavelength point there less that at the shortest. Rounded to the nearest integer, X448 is -10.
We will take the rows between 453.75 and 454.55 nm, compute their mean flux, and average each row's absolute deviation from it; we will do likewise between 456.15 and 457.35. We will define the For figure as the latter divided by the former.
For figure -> 1.2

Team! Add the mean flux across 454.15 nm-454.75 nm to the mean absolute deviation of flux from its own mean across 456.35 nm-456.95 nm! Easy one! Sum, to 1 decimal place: 4.6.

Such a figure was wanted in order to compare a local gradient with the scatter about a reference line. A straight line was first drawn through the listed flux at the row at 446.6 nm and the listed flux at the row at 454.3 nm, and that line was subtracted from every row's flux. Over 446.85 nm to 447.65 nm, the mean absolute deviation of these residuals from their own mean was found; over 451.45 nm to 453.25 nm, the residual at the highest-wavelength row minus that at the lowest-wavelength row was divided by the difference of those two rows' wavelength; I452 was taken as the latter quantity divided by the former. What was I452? 2.0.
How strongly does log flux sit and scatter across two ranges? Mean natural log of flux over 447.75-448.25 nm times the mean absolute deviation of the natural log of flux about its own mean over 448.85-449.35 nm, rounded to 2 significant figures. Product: 0.047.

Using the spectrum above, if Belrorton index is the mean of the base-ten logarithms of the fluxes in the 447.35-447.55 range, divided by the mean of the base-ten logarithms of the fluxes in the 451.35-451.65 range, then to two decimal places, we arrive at 1.29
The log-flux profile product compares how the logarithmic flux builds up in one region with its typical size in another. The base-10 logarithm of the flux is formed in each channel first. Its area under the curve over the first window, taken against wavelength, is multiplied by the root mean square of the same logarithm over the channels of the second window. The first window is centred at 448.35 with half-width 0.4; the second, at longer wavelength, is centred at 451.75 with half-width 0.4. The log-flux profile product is 0.457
